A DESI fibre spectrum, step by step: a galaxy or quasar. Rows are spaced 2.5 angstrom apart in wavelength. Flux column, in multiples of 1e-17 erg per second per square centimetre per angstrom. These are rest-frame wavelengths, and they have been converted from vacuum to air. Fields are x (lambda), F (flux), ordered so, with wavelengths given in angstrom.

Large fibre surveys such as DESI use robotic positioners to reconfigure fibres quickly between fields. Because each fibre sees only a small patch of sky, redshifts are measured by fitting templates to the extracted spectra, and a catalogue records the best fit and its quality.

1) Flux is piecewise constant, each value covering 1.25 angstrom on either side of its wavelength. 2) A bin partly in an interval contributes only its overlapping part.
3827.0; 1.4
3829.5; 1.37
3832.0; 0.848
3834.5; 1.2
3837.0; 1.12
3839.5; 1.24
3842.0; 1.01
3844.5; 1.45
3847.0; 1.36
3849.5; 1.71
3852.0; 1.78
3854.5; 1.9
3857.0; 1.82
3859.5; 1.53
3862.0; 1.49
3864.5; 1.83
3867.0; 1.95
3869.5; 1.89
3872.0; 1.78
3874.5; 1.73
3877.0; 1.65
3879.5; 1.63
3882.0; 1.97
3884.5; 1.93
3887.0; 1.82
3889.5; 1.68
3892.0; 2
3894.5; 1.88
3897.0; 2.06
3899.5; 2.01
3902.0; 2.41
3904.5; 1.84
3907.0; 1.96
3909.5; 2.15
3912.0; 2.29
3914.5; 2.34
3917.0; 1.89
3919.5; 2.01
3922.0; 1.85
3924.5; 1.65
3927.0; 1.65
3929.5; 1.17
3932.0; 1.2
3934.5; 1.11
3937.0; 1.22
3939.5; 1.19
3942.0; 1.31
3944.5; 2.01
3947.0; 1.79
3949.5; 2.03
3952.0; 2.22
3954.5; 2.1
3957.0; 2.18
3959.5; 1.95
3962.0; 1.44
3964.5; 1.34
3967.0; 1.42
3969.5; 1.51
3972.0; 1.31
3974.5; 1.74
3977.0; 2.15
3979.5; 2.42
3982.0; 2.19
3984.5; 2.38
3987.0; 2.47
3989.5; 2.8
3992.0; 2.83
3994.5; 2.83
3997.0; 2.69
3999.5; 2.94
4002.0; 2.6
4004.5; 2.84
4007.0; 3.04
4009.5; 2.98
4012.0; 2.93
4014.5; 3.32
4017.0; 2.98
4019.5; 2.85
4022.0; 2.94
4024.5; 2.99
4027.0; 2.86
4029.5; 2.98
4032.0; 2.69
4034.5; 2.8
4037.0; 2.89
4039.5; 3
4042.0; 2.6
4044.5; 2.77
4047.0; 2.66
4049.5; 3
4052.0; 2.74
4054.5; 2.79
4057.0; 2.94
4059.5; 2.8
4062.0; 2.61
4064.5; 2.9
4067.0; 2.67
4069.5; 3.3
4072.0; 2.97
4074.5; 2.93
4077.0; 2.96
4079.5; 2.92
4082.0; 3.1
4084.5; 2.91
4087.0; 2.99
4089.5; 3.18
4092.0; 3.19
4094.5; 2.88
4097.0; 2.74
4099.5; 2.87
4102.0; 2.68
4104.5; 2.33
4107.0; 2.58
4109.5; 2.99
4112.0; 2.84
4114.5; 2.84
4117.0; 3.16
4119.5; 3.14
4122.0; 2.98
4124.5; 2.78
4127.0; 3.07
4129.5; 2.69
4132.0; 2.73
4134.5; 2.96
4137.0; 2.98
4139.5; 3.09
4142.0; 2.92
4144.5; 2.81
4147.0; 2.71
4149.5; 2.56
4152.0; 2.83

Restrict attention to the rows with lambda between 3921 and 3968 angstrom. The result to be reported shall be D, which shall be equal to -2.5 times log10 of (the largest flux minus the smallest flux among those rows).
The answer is -0.1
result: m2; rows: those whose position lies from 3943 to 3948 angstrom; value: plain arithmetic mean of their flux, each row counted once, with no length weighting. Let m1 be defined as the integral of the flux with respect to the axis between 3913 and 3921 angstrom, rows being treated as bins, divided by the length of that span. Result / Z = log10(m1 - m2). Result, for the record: -0.7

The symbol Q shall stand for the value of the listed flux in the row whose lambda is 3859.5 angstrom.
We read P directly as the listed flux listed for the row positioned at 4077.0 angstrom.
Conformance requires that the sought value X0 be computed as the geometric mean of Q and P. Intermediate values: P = 2.96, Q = 1.53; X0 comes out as 2.13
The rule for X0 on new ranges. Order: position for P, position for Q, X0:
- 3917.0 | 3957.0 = 2.03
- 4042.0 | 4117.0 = 2.87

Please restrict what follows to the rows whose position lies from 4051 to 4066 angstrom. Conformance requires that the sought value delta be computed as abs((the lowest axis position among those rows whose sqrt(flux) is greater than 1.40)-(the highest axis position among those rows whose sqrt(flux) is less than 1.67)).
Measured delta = 10.0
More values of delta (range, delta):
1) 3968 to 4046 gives 67.5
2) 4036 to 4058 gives 15.0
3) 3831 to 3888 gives 5.0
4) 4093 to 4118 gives 12.5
